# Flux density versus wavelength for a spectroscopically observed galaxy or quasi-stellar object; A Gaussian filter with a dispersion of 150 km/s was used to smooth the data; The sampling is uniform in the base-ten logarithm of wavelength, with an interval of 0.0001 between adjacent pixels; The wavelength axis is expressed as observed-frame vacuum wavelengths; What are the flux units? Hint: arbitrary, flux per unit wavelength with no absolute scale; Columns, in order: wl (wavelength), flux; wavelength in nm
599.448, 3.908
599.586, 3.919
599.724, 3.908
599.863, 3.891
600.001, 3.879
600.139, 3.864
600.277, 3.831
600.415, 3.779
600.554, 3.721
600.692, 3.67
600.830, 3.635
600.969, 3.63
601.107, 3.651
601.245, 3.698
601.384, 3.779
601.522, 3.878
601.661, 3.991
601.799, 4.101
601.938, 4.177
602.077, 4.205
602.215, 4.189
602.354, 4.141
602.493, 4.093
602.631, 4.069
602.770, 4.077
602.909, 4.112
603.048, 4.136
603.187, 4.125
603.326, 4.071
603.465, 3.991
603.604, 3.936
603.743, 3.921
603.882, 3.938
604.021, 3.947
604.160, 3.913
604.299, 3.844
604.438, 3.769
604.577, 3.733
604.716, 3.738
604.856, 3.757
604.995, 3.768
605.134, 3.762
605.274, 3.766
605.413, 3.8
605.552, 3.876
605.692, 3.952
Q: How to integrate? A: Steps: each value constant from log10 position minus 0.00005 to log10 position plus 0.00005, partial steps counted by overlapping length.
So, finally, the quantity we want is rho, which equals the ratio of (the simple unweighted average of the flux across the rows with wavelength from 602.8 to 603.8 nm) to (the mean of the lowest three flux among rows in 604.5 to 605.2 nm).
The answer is 1.08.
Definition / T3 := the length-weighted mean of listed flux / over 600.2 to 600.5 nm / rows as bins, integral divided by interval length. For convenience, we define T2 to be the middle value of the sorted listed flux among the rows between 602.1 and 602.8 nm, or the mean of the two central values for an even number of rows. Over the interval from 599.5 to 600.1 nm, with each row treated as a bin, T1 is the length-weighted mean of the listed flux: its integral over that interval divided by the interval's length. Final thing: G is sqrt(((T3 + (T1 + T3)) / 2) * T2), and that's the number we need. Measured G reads 4.85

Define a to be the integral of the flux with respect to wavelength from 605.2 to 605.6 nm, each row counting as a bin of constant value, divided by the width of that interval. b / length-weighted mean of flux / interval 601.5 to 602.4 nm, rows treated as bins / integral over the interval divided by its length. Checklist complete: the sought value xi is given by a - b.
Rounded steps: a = 3.8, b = 4.11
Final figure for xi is -0.294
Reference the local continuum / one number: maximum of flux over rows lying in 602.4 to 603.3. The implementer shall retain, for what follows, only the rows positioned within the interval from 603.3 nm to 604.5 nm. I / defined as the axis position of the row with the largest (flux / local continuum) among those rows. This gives 603.326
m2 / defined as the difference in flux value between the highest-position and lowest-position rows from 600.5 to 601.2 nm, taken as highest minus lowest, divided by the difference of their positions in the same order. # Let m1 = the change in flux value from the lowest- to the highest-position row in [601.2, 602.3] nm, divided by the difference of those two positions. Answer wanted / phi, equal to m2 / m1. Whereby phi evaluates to 0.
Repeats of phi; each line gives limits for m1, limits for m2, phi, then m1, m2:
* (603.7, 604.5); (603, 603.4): 1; -0.22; -0.23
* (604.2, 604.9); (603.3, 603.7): 3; -0.16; -0.49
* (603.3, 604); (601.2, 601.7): -3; -0.24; 0.70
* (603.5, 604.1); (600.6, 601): -5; 0.03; -0.14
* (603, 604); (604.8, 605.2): 0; -0.24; 0.02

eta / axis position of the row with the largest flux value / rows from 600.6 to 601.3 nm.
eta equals 601.245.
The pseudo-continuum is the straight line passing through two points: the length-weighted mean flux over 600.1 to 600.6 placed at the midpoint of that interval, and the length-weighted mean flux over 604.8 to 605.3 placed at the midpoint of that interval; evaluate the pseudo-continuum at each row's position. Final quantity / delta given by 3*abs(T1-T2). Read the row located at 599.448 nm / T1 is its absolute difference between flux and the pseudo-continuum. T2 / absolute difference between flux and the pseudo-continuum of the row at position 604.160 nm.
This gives 0.12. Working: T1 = 0.11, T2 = 0.14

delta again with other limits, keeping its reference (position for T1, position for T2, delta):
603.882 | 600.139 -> 0.30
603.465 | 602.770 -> 0.24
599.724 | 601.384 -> 0.29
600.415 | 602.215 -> 1.17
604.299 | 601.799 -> 0.72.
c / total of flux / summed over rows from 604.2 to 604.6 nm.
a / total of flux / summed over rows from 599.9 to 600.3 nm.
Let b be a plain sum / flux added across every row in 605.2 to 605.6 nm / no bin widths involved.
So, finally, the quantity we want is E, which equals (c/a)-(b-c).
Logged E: 0.9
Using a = 11.6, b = 11.4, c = 11.3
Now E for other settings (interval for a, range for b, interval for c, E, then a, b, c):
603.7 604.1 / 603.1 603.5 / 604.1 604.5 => 0.3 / 11.8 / 12.2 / 11.5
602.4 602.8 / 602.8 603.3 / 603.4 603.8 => 0.4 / 12.2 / 12.4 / 11.8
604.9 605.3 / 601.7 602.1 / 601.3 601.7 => 0.2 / 11.3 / 12.5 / 11.6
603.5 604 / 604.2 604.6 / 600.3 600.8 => 0.8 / 11.8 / 11.3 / 11.2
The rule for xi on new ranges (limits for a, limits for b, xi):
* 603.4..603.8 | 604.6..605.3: 0.196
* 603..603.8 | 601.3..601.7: 0.164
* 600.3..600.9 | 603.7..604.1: -0.230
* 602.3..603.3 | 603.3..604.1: 0.143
